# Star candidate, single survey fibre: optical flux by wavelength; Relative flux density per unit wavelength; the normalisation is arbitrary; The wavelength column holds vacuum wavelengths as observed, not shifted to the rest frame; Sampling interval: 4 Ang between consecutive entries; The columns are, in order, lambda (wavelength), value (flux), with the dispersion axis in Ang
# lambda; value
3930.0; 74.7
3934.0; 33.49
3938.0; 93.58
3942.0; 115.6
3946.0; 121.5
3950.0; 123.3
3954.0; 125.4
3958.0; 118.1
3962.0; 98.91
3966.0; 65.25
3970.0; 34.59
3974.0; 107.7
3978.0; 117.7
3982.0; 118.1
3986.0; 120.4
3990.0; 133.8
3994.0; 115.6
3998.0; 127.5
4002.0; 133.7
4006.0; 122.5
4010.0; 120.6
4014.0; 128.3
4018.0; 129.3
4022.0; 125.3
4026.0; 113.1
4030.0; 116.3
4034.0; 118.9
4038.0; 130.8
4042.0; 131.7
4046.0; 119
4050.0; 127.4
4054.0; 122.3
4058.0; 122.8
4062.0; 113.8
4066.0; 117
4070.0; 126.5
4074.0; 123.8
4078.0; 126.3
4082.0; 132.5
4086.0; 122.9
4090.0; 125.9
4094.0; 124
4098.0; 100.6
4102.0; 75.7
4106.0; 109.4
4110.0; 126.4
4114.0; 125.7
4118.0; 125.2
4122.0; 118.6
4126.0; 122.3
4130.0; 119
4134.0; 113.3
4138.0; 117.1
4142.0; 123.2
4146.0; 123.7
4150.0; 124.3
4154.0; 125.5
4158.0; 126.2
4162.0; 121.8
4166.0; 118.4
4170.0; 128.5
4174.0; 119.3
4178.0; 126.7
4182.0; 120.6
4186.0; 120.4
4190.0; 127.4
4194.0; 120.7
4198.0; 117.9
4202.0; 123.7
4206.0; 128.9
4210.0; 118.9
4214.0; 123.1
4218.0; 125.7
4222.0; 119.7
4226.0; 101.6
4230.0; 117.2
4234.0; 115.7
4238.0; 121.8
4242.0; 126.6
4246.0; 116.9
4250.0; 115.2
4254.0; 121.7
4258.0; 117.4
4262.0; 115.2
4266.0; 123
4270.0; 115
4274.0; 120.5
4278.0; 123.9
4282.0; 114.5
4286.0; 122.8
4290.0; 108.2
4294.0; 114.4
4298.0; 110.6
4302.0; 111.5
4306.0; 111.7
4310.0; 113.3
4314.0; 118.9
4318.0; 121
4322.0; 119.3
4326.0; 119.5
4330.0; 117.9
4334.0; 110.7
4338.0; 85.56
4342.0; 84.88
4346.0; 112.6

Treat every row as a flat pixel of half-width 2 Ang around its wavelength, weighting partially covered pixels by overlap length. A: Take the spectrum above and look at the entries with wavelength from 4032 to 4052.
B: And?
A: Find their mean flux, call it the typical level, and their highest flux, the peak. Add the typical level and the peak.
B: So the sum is 257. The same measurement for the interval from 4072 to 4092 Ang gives 259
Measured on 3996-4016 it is 260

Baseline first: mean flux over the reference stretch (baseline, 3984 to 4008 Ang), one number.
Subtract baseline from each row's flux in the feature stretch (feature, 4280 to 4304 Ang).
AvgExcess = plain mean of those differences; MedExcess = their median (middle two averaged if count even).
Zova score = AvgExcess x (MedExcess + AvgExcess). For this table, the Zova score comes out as 293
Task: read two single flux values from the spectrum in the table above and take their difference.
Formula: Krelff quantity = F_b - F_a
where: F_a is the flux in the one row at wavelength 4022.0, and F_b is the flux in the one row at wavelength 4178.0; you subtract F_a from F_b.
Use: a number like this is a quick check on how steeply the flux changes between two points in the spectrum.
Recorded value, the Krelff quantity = 1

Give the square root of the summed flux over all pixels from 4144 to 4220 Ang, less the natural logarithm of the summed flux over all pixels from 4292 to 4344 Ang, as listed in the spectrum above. 41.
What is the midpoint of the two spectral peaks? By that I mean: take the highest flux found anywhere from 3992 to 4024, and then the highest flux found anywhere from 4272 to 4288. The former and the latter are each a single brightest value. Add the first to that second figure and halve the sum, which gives 128.8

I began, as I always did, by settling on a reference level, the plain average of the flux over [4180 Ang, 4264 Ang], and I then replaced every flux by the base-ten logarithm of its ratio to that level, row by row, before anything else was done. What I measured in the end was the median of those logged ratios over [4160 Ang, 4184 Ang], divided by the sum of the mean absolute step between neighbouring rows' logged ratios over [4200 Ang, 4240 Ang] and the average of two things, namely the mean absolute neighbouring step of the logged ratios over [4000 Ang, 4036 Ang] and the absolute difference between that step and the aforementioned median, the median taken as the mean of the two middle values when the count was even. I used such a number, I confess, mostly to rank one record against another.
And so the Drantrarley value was 0.11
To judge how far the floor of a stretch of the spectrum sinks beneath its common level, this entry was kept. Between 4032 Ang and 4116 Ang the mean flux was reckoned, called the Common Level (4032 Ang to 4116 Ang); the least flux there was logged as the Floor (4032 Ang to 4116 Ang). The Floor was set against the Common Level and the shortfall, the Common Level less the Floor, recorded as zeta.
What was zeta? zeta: 44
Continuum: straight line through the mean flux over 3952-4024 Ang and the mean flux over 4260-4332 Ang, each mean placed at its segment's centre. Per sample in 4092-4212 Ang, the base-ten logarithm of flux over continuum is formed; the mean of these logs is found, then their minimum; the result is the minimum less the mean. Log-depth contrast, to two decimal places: -0.20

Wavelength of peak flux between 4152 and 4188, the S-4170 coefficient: 4170.0 Ang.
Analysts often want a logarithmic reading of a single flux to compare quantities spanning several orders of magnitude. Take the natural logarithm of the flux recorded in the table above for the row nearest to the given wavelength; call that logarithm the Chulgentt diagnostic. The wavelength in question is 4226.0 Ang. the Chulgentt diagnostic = 4.62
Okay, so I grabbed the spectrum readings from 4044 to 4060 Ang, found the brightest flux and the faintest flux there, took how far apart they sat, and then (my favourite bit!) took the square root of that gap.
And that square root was 2.9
